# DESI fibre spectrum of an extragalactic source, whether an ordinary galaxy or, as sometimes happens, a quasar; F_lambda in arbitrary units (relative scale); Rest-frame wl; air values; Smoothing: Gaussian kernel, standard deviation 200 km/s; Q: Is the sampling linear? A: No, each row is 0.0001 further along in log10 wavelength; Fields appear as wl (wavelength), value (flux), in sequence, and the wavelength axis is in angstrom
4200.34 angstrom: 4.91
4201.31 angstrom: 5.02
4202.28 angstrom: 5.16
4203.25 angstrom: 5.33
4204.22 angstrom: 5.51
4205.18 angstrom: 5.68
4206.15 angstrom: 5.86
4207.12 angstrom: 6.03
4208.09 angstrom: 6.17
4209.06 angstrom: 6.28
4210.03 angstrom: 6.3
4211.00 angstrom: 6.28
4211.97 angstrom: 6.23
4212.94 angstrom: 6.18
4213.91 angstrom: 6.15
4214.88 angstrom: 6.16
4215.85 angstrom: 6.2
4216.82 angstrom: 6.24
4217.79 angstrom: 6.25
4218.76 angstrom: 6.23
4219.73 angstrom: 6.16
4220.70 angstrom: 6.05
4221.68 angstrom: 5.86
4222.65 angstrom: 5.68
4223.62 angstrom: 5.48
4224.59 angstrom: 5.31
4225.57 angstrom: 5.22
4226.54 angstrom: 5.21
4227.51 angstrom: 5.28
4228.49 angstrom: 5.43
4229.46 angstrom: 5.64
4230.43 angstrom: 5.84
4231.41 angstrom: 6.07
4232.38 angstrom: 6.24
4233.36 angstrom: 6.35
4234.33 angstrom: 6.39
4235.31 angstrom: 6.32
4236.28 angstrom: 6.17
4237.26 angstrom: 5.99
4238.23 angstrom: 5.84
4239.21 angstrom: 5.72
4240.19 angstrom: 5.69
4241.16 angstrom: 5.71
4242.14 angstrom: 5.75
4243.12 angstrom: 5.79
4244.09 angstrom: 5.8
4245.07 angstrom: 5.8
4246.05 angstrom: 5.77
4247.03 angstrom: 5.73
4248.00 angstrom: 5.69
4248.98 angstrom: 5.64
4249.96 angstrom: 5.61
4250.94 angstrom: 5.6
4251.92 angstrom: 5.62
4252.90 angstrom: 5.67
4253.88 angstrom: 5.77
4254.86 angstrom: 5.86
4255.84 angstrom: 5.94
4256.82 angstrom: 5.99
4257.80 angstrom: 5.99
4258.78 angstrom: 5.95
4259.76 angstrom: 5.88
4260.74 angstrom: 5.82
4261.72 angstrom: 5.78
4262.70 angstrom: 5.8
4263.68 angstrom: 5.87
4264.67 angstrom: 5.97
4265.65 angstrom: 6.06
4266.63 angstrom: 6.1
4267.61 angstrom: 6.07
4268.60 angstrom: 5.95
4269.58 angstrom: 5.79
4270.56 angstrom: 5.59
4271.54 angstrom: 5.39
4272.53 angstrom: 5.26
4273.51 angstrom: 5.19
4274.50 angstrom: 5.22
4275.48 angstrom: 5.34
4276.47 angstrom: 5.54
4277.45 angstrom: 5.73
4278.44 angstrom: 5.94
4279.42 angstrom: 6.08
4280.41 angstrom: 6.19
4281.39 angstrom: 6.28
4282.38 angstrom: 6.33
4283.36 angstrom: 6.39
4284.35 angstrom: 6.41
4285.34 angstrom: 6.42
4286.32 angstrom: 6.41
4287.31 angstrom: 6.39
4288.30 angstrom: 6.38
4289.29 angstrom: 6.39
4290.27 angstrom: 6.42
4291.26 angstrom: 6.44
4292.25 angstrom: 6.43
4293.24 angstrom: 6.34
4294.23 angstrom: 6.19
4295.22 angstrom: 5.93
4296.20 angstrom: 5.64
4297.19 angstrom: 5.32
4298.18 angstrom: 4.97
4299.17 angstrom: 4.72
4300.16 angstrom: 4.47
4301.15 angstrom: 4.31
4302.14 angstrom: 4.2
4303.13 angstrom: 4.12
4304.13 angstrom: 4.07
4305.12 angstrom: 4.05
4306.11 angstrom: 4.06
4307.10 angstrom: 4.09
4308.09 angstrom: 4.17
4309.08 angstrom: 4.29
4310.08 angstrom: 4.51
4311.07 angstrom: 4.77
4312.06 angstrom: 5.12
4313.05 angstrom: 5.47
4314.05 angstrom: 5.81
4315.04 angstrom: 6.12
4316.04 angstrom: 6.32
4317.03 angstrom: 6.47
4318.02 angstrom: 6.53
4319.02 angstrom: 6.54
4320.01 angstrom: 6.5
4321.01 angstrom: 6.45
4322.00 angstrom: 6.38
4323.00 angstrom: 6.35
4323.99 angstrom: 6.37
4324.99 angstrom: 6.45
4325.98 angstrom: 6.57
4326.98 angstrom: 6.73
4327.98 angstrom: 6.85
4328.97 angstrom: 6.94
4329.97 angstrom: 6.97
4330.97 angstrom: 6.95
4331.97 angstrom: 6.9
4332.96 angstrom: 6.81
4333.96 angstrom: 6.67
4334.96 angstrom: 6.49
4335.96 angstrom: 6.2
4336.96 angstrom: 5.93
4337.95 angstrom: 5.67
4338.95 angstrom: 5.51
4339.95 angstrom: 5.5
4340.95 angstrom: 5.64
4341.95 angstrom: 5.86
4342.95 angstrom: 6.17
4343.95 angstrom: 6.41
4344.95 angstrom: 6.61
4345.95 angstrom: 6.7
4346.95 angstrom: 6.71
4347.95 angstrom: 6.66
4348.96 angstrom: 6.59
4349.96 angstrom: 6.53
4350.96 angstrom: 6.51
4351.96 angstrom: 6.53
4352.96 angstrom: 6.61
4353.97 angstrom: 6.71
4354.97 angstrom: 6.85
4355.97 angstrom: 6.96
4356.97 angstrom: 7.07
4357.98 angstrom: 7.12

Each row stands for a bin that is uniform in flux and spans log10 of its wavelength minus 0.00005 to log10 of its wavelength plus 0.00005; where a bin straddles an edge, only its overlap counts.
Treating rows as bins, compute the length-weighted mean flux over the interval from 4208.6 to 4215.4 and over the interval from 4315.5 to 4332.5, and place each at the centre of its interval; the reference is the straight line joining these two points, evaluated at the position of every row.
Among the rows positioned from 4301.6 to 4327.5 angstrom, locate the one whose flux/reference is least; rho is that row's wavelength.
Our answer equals 4305.12 angstrom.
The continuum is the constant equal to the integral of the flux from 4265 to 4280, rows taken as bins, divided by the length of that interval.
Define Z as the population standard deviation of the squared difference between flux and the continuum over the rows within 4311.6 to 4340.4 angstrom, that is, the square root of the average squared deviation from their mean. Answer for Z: 0.51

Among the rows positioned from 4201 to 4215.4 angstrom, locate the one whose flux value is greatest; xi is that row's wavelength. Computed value 4210.03 angstrom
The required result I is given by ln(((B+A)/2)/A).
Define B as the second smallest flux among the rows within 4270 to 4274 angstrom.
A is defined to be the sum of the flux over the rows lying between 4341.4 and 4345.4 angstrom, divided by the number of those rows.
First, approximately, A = 6.3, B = 5.26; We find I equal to -0.08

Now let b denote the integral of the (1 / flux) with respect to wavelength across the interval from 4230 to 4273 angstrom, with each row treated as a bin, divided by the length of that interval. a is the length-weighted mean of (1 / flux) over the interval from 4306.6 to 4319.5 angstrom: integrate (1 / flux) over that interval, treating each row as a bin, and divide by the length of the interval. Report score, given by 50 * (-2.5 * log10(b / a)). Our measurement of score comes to 6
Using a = 0.191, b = 0.171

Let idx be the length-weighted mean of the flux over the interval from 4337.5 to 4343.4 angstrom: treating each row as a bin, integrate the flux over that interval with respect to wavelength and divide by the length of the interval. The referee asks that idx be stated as 5.7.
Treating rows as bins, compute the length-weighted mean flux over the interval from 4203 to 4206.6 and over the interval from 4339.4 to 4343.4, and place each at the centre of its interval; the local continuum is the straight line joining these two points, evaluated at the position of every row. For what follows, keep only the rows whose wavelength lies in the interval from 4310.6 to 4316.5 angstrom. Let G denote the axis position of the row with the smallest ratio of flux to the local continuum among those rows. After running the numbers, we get 4311.07 angstrom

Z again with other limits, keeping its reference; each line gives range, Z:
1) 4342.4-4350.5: 0.26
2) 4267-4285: 0.16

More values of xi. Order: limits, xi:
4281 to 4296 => 4291.26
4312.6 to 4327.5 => 4326.98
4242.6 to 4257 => 4256.82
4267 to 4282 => 4281.39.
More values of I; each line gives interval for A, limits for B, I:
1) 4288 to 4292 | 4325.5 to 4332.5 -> 0.02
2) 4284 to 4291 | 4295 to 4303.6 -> -0.19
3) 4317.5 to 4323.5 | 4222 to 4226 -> -0.09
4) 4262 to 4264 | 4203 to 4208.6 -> -0.03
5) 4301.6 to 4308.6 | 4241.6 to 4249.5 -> 0.18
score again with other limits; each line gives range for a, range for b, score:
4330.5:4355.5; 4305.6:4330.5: -6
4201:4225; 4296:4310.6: -16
